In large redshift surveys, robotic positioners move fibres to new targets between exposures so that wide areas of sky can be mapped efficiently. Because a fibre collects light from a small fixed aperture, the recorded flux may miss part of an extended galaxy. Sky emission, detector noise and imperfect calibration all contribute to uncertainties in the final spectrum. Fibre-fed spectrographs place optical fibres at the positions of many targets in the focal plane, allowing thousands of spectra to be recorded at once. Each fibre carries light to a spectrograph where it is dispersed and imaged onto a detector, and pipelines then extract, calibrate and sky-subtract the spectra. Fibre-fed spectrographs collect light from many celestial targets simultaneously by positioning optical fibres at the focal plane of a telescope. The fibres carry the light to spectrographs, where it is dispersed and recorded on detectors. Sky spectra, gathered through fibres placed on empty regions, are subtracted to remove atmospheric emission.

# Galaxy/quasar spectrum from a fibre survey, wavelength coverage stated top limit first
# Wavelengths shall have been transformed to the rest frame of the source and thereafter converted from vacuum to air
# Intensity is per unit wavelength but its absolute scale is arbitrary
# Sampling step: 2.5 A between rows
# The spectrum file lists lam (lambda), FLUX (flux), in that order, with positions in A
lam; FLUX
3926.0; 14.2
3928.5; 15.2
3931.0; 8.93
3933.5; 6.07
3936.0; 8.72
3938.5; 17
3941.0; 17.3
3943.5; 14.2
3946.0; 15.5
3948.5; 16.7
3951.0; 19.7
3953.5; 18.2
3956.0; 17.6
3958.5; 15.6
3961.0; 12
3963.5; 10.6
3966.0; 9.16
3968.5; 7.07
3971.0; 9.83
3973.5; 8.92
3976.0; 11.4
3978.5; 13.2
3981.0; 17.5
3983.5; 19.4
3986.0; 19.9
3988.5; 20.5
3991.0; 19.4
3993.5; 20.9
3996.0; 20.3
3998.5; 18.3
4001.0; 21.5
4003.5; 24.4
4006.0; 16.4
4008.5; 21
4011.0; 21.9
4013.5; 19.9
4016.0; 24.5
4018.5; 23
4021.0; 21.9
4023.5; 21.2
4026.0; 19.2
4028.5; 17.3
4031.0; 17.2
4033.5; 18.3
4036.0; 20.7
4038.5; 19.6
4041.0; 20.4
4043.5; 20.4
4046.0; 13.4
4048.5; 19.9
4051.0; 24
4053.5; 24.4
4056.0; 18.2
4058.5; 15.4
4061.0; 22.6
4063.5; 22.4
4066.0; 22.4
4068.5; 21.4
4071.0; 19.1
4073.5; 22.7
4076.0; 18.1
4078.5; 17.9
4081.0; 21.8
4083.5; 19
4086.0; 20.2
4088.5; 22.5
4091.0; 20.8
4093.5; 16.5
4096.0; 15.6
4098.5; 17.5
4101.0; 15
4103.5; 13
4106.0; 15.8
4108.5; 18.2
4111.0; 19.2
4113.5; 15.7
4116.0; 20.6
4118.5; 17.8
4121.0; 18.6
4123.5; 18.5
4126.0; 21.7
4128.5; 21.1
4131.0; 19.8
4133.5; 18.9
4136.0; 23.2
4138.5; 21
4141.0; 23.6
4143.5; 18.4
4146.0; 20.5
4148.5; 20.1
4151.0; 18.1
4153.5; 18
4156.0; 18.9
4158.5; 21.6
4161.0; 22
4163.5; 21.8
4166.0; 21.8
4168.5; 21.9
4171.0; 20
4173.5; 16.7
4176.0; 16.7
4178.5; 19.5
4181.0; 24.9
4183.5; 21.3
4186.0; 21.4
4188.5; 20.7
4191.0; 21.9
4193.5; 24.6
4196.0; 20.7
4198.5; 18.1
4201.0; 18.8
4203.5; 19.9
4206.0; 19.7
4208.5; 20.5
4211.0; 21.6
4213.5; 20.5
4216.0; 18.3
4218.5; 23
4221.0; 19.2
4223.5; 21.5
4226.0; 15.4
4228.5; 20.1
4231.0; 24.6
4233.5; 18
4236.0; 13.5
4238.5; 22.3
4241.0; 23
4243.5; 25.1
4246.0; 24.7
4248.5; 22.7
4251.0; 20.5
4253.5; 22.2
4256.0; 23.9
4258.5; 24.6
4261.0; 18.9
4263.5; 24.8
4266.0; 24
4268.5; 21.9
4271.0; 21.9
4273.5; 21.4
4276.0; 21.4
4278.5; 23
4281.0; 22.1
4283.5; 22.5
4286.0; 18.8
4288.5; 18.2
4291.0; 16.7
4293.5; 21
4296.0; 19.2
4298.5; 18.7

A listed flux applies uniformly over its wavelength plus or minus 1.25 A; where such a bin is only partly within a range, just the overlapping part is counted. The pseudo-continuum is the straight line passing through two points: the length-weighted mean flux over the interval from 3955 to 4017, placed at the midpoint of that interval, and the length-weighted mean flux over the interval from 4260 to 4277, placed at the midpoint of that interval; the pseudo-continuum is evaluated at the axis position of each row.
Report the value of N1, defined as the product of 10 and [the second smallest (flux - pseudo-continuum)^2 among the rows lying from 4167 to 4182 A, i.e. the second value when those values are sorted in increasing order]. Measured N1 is 8.4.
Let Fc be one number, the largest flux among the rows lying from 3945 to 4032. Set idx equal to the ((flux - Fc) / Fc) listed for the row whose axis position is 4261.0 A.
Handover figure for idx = -0.23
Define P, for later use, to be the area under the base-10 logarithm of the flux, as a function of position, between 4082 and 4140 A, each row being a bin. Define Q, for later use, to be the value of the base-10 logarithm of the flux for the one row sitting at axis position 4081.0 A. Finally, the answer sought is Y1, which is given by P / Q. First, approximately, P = 74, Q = 1.34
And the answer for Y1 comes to 55.0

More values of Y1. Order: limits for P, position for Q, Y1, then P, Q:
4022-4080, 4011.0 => 56.0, 75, 1.34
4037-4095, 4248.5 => 55.6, 75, 1.36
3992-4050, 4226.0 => 63.5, 75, 1.19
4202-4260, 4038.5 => 59.2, 76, 1.29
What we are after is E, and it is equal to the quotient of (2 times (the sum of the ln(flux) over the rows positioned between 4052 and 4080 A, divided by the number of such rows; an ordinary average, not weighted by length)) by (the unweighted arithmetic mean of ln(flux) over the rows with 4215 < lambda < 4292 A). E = 1.98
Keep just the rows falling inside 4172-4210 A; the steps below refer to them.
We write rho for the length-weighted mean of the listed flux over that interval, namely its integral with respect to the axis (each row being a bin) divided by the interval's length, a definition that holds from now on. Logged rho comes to 20.4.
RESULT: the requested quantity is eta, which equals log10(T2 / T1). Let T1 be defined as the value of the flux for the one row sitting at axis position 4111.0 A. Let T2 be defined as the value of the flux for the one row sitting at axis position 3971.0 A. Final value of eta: -0.29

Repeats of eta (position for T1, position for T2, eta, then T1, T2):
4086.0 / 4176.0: -0.08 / 20.2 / 16.7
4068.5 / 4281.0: 0.01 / 21.4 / 22.1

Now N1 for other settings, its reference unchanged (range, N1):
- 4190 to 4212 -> 2.3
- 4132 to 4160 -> 4.5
